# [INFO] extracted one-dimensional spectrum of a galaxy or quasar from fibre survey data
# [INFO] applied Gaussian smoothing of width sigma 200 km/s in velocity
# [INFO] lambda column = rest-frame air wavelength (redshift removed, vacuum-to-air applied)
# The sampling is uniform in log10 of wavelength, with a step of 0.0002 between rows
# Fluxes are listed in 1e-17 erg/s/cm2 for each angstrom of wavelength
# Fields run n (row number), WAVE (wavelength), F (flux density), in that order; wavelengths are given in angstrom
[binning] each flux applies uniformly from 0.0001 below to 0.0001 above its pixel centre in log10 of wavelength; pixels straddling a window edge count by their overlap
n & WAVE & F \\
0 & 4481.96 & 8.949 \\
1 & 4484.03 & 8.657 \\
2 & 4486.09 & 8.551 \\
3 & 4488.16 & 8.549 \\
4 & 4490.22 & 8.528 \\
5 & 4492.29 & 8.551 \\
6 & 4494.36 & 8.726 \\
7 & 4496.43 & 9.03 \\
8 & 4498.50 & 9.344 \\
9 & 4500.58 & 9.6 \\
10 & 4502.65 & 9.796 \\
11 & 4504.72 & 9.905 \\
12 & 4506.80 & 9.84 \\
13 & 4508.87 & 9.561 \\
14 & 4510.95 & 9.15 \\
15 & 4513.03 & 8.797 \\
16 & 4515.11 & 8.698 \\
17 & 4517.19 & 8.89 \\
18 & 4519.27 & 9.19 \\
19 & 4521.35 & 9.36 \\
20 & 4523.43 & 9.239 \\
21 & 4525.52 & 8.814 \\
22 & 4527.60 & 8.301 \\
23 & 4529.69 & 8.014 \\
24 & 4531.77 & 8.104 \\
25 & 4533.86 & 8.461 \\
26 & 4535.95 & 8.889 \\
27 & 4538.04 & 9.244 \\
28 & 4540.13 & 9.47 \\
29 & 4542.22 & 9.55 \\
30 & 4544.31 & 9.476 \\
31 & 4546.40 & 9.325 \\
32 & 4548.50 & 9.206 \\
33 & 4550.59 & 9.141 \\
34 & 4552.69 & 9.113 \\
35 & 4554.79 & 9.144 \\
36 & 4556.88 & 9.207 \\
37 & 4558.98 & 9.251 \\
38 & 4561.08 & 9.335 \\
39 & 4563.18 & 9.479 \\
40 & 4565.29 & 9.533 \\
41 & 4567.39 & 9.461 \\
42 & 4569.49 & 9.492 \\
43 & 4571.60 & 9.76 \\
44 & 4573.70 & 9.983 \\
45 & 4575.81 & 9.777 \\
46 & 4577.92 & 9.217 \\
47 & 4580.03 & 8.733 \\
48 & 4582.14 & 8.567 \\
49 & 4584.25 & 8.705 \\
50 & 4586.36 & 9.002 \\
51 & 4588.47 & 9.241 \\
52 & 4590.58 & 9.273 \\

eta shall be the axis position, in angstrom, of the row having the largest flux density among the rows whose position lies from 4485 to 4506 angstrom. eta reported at 4504.72 angstrom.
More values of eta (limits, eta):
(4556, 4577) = 4573.70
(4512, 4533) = 4521.35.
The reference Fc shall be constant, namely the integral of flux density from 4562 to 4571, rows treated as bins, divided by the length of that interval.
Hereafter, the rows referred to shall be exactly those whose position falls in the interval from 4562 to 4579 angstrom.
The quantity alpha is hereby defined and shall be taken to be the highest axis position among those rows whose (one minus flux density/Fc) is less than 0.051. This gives 4577.92 angstrom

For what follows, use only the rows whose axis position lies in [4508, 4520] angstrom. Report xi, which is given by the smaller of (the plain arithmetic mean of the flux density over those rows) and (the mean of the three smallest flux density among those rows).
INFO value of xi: 8.8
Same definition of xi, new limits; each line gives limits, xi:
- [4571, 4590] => 8.7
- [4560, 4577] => 9.4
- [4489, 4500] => 8.6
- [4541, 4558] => 9.1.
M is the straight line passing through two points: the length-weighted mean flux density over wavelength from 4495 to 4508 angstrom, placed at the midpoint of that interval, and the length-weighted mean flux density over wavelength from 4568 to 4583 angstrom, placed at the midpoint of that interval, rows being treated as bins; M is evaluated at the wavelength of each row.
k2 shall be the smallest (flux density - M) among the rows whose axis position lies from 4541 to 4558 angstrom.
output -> -0.3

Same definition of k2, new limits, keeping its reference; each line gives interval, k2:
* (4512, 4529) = -1.2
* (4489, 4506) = -1.1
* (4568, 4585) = -0.8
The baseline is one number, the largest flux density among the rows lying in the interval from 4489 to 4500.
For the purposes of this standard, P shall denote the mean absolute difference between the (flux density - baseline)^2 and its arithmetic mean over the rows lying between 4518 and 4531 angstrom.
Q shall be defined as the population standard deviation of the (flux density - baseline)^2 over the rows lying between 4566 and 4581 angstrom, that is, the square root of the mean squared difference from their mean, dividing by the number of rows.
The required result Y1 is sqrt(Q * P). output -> 0.31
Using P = 0.60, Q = 0.16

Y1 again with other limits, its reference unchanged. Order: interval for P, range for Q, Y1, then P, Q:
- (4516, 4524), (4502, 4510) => 0.08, 0.07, 0.10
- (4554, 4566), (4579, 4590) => 0.05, 0.01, 0.21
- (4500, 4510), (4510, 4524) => 0.12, 0.10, 0.15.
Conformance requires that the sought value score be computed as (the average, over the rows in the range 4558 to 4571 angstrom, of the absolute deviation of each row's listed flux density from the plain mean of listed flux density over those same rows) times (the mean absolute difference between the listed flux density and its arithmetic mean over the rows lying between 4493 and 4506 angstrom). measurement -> 0.032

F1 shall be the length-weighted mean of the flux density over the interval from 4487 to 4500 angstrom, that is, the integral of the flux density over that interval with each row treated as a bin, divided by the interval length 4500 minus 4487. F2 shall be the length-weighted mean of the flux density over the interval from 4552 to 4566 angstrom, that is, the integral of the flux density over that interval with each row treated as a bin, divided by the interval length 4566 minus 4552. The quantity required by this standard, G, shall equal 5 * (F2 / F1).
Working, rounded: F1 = 8.8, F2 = 9.3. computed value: 5.27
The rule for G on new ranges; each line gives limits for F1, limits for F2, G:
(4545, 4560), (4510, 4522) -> 4.89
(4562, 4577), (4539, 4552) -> 4.86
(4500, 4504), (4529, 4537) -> 4.30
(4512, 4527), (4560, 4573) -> 5.30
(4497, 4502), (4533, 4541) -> 4.77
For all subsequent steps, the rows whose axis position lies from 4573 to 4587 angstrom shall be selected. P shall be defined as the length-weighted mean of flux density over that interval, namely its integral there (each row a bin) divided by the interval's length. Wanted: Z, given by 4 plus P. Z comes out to 13.1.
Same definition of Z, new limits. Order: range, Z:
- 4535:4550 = 13.3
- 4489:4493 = 12.6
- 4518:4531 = 12.8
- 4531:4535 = 12.3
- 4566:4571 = 13.5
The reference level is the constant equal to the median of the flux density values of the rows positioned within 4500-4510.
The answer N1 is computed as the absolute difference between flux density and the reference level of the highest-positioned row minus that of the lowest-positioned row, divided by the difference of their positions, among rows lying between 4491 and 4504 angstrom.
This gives -0.12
